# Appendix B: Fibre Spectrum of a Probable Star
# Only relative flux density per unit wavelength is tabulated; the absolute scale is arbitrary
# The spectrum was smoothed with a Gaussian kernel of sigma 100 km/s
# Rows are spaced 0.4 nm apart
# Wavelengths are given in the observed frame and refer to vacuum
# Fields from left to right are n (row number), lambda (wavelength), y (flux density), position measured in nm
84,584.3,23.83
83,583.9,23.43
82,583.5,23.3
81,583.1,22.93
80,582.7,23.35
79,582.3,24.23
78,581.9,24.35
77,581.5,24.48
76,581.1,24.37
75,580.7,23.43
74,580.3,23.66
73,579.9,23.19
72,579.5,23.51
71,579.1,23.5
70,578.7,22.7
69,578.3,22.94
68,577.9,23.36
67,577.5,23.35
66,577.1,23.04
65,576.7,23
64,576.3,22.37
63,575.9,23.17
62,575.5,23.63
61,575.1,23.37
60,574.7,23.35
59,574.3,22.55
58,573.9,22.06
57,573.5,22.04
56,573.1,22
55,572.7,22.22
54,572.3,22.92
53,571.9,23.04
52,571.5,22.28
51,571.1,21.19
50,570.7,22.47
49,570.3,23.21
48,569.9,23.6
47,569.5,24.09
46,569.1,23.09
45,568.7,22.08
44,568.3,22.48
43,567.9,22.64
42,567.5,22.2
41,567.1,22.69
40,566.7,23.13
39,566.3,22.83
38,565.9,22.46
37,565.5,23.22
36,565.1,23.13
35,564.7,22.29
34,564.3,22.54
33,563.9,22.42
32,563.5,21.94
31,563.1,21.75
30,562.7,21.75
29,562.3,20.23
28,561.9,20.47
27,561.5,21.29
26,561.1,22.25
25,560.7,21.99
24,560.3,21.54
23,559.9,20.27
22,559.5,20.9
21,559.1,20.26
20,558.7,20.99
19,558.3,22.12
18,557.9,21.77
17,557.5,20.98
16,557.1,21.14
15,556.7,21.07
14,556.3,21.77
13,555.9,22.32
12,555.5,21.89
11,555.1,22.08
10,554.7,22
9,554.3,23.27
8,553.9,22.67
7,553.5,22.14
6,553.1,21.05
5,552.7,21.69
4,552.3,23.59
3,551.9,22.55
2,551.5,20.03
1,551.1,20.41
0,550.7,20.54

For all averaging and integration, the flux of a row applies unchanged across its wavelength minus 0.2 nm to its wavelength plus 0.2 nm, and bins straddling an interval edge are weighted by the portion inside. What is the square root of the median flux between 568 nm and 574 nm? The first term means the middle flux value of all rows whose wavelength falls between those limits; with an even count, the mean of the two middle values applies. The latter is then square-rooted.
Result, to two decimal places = 4.74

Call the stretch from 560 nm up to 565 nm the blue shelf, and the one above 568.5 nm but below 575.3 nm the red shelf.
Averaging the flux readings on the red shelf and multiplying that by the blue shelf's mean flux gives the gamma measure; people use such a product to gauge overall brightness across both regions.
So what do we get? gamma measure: 492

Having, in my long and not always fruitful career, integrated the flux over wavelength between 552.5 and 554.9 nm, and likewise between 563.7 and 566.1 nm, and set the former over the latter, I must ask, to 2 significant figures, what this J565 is 0.98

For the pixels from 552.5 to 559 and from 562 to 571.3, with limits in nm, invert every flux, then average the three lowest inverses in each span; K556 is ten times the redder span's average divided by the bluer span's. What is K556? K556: 9.63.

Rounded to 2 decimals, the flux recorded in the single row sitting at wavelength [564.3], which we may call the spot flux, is 22.54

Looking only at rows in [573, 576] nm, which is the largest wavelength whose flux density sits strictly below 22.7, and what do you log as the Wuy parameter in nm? 574.3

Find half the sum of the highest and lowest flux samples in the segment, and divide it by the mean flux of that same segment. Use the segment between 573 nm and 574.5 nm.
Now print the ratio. 1.005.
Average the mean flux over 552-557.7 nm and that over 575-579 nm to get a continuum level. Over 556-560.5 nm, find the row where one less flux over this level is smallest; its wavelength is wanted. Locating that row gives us 558.3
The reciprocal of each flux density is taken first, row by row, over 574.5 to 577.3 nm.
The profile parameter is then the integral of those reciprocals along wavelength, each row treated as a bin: 0.121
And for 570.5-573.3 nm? 0.126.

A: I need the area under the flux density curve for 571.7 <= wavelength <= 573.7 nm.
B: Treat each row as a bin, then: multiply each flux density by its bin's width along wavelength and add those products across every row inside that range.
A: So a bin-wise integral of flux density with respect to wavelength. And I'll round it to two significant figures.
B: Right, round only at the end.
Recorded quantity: 45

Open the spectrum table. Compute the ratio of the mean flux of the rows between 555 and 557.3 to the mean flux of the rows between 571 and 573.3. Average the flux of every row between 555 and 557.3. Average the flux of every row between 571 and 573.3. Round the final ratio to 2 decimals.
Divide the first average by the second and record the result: 0.97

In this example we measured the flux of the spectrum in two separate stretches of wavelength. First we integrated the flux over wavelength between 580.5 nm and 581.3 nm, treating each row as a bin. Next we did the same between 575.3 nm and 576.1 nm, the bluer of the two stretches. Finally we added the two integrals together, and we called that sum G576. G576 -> 37.8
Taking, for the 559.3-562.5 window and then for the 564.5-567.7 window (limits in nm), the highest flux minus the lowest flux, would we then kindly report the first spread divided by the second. 2.0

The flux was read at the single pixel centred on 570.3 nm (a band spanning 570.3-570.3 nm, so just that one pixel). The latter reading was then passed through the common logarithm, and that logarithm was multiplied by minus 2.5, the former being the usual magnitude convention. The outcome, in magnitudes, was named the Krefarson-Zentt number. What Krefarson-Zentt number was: -3.41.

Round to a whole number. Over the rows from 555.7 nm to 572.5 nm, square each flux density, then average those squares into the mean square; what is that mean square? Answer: 488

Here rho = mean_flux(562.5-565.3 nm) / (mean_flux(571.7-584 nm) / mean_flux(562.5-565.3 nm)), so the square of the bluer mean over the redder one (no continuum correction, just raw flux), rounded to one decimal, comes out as 21.4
